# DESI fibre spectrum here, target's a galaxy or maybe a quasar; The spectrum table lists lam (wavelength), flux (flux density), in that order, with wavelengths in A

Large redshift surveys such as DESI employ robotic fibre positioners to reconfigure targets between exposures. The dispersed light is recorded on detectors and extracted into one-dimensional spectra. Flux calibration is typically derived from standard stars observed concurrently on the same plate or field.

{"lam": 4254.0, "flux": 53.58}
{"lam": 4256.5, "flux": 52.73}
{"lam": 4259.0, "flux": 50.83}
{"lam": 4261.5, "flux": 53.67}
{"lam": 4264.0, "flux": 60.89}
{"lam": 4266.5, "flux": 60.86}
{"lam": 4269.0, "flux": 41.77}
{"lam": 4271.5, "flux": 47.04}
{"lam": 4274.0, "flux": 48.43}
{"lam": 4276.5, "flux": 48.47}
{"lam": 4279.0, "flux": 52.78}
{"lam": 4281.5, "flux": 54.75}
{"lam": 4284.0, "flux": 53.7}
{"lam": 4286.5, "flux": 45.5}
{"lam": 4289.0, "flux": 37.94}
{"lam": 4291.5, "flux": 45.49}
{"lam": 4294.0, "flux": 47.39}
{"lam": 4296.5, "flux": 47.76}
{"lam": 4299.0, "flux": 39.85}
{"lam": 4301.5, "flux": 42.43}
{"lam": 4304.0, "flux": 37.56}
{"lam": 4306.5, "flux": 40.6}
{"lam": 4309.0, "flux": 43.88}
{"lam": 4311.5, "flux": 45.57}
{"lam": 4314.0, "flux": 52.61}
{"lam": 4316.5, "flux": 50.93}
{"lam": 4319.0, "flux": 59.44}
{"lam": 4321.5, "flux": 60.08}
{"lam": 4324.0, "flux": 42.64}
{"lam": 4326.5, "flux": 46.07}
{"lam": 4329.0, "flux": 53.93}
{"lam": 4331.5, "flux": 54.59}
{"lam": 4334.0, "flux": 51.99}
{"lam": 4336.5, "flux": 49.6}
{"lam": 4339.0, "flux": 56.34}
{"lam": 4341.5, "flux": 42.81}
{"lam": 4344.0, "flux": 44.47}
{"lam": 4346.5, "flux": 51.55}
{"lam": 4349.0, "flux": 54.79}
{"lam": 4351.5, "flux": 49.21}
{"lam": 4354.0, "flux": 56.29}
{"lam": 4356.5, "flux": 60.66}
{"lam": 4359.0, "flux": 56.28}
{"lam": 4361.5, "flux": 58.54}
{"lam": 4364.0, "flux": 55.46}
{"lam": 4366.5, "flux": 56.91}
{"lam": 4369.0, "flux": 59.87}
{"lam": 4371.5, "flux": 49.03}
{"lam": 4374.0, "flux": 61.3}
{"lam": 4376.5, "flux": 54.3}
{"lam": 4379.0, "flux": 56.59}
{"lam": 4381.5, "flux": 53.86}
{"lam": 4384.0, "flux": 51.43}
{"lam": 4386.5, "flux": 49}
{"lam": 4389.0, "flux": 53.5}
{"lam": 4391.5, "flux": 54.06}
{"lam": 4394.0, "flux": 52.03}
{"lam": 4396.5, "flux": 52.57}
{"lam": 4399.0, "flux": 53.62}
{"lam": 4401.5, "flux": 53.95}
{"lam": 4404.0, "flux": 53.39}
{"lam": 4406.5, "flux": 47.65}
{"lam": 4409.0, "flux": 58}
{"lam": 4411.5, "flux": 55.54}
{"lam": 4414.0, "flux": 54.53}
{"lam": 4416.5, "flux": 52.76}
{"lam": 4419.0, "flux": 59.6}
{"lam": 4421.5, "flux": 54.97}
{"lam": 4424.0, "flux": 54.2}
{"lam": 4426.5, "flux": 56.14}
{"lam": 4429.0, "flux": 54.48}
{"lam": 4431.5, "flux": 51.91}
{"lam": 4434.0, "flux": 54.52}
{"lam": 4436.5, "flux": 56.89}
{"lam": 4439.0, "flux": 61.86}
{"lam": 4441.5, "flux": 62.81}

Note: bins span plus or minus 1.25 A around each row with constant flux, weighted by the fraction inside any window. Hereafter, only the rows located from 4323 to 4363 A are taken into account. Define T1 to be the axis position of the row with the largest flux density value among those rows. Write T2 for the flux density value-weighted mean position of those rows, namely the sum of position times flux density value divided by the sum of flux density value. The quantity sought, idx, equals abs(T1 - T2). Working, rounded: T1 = 4356.5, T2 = 4343.4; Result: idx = 13.1 A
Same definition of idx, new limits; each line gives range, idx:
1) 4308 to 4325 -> 4.8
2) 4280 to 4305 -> 10.6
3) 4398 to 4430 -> 4.9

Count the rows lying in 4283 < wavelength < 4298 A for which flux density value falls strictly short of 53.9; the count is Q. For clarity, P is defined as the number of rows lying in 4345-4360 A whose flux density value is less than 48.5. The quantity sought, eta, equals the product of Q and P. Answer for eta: 0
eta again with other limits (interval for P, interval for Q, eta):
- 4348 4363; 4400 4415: 0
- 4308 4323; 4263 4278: 8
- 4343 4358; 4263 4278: 4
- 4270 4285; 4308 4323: 12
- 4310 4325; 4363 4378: 2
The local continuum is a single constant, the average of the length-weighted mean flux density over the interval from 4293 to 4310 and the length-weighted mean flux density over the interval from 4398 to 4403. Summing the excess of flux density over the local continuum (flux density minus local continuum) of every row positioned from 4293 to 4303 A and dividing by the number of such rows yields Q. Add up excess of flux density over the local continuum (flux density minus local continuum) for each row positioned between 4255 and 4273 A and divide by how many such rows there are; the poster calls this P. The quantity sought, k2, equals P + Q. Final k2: 0.4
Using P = 4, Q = -4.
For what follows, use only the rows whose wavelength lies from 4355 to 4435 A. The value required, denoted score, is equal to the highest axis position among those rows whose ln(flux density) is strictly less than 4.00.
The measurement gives 4434.0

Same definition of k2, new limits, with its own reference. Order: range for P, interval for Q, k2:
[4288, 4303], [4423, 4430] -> 1.9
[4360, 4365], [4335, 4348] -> 9.5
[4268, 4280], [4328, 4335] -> 4.7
